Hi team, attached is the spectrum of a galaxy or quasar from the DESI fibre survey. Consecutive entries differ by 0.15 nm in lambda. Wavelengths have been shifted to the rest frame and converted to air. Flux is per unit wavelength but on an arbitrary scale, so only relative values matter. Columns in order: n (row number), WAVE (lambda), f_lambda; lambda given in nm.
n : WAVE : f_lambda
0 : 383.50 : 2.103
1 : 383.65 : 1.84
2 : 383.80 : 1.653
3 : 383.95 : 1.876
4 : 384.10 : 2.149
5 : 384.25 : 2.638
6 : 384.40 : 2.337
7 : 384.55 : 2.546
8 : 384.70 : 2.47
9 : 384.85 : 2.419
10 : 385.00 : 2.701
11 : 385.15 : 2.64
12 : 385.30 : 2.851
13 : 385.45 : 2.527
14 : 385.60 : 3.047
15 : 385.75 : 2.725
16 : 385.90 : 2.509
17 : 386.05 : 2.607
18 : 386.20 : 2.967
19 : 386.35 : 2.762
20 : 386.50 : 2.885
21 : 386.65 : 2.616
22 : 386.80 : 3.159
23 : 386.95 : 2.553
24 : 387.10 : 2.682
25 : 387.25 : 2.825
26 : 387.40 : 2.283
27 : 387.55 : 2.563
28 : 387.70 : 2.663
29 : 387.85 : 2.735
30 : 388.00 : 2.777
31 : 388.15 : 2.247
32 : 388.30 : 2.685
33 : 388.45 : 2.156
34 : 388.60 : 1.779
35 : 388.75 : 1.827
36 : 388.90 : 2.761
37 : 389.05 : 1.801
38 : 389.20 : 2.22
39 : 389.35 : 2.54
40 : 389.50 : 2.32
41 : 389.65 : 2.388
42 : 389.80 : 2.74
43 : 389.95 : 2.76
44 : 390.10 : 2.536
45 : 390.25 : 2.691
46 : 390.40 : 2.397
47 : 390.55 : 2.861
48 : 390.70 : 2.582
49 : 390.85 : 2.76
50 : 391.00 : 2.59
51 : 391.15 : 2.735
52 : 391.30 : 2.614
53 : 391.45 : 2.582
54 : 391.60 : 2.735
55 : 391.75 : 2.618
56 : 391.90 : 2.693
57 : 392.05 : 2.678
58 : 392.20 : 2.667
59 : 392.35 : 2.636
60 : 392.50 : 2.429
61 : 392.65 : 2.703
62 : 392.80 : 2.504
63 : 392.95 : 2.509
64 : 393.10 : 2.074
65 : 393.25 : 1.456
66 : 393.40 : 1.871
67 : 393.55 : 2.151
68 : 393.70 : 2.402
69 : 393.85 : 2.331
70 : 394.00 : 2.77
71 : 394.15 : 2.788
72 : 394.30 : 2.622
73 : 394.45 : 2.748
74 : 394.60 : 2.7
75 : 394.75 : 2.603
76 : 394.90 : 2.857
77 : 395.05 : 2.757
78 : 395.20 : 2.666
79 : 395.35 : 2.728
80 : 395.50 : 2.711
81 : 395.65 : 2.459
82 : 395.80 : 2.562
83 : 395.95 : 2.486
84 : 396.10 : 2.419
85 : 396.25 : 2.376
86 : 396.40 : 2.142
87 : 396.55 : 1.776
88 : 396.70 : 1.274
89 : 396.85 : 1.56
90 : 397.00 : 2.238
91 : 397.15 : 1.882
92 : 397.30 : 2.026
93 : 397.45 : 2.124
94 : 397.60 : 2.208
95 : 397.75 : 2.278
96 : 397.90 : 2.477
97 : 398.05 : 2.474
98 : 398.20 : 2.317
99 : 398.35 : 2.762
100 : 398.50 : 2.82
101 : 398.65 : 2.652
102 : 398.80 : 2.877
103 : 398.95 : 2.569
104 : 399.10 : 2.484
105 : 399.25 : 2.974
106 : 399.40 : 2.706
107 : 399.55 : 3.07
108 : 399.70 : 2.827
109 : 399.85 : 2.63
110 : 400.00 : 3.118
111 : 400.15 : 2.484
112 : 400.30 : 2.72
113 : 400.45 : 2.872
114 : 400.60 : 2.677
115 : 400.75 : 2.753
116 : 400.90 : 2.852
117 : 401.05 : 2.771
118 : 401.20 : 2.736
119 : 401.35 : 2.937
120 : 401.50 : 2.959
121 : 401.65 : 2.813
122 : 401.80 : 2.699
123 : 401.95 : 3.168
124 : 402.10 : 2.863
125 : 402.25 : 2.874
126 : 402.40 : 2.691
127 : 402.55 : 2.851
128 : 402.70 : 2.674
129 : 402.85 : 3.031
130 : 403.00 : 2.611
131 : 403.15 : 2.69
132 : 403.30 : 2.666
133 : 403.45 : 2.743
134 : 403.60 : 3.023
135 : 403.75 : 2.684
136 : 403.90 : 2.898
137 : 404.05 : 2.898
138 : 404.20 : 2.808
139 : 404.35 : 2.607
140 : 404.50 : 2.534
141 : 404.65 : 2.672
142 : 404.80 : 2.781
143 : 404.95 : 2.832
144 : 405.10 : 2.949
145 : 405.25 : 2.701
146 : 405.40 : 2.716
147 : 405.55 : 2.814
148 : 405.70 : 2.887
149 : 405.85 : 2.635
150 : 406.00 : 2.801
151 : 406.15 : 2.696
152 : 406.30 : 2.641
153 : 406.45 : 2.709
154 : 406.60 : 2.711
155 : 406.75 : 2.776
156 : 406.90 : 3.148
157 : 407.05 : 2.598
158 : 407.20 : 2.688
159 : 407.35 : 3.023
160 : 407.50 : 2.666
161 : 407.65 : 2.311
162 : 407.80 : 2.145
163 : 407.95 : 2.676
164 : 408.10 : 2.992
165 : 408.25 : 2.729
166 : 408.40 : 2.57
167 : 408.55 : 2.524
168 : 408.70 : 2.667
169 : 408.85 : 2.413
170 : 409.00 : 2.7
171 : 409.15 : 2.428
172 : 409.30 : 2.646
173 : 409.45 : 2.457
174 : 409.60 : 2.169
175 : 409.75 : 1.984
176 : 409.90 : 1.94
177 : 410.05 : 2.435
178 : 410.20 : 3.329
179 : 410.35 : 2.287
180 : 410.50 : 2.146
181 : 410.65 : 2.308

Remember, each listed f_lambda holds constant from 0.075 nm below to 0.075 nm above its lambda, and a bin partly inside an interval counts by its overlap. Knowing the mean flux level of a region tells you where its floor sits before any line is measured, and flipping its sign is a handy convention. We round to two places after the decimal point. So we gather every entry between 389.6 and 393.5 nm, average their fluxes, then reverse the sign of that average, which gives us -2.53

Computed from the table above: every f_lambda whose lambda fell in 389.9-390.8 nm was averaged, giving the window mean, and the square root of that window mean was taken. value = 1.62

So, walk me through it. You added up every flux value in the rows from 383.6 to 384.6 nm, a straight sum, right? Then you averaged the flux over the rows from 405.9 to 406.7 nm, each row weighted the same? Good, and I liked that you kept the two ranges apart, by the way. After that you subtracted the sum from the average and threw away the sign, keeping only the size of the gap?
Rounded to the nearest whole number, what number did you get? 12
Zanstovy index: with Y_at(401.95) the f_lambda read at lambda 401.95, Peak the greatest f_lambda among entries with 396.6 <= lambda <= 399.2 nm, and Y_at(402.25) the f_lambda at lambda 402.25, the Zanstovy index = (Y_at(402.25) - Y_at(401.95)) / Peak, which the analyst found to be -0.10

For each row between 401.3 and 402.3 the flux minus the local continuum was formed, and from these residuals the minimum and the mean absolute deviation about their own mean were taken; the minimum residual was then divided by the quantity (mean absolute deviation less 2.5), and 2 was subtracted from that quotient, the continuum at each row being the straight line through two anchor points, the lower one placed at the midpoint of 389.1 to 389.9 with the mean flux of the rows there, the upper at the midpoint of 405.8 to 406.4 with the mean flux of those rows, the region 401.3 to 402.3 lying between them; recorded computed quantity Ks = -2.03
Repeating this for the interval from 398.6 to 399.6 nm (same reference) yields -1.96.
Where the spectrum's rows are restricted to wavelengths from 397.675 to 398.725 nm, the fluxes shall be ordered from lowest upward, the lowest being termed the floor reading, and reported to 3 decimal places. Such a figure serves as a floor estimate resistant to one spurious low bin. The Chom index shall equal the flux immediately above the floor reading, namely 2.317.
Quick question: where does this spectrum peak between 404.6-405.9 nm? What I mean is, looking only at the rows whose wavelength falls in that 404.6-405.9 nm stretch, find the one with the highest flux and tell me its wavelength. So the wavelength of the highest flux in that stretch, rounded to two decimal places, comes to 405.10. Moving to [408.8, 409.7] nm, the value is 409.00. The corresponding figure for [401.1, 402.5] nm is 401.95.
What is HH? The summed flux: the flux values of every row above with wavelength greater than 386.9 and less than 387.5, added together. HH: 10.3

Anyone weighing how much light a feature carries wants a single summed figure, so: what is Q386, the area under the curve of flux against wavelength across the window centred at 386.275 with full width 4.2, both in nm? 11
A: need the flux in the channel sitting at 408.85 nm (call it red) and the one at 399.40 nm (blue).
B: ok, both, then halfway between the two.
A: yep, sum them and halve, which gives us 2.6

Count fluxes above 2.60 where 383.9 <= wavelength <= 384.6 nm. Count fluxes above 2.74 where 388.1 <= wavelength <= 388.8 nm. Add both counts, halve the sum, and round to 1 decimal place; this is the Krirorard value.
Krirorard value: 0.5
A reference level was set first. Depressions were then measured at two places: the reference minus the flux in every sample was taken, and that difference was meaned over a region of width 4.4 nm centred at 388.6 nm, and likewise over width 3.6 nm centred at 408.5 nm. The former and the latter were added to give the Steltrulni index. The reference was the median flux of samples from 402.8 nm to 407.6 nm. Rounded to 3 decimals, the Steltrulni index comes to 0.325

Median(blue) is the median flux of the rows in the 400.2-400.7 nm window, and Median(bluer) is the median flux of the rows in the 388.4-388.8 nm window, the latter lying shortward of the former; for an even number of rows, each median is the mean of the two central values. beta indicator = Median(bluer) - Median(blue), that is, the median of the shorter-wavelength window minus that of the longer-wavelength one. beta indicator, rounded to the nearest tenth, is -0.9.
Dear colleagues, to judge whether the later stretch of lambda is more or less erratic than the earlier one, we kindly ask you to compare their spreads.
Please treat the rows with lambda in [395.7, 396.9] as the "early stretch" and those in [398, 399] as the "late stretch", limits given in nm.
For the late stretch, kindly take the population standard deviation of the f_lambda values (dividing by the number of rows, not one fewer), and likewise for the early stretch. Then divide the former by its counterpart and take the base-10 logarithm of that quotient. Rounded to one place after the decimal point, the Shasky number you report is -0.4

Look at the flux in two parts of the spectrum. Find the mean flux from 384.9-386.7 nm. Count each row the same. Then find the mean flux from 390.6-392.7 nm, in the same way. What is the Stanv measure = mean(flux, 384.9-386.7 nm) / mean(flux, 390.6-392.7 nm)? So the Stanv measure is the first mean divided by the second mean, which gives 1.03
